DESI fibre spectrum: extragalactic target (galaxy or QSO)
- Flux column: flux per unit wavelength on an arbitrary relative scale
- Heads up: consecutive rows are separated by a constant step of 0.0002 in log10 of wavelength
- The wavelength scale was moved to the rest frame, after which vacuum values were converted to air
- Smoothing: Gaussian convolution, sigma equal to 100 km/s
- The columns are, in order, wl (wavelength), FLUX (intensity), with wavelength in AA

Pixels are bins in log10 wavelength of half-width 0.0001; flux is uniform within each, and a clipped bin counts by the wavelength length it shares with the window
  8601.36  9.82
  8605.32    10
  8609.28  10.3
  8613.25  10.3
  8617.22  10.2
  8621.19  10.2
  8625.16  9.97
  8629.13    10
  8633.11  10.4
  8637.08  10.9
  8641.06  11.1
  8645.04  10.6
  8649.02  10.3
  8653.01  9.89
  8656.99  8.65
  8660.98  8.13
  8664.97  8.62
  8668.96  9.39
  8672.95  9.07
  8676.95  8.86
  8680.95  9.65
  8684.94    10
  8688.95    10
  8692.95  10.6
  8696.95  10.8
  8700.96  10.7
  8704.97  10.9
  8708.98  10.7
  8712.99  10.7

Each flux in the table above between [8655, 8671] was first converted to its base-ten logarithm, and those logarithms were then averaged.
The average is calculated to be 0.94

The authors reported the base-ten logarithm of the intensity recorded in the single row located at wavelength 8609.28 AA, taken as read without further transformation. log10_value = 1.01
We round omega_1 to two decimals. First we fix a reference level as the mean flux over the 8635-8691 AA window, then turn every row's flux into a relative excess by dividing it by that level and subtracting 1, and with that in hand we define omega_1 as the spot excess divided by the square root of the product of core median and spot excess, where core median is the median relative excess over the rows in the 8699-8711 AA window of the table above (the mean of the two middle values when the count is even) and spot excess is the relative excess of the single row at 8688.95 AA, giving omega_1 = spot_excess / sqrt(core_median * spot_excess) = 0.57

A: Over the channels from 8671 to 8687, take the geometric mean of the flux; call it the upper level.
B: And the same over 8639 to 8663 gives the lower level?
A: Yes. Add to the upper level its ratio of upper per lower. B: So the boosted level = 10.3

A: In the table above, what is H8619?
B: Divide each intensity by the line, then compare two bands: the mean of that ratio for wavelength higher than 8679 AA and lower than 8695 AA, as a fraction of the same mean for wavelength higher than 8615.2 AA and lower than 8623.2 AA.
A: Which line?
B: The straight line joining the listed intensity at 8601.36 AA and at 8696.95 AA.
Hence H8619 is 0.92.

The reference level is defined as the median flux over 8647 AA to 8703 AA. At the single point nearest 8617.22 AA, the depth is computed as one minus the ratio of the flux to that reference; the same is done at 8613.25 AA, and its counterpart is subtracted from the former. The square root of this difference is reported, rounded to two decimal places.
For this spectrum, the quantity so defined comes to 0.10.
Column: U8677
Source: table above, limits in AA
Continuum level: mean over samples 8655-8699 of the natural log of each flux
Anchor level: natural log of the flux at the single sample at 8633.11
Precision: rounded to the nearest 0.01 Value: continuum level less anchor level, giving -0.10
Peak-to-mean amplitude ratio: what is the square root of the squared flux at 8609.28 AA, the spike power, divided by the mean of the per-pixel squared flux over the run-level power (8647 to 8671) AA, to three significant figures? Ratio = 1.12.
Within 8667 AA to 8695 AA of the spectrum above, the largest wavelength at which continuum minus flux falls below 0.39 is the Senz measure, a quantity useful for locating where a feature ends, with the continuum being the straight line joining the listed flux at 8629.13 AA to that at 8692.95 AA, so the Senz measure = 8692.95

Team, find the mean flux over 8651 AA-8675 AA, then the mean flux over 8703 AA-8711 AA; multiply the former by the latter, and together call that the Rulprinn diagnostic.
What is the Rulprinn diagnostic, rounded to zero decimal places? 97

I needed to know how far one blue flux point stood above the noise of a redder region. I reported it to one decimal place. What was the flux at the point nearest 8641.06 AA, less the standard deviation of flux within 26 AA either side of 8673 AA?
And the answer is 10.3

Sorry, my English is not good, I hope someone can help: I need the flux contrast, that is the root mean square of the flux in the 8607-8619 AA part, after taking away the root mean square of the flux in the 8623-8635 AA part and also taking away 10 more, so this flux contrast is -9.9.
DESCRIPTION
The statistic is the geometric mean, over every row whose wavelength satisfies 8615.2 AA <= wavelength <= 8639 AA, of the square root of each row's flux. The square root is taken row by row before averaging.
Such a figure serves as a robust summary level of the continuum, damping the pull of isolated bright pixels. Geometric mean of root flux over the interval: 3.21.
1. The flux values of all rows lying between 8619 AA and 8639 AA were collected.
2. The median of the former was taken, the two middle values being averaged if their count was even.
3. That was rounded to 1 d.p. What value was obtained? 10.2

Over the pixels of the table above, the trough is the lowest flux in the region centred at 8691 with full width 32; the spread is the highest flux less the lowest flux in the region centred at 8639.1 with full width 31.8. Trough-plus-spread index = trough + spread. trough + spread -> 10.1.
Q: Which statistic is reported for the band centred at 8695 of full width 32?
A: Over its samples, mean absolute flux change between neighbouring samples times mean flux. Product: 2.5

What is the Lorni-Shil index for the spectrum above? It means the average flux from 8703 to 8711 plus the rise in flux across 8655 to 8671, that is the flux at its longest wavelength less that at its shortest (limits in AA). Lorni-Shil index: 11.5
